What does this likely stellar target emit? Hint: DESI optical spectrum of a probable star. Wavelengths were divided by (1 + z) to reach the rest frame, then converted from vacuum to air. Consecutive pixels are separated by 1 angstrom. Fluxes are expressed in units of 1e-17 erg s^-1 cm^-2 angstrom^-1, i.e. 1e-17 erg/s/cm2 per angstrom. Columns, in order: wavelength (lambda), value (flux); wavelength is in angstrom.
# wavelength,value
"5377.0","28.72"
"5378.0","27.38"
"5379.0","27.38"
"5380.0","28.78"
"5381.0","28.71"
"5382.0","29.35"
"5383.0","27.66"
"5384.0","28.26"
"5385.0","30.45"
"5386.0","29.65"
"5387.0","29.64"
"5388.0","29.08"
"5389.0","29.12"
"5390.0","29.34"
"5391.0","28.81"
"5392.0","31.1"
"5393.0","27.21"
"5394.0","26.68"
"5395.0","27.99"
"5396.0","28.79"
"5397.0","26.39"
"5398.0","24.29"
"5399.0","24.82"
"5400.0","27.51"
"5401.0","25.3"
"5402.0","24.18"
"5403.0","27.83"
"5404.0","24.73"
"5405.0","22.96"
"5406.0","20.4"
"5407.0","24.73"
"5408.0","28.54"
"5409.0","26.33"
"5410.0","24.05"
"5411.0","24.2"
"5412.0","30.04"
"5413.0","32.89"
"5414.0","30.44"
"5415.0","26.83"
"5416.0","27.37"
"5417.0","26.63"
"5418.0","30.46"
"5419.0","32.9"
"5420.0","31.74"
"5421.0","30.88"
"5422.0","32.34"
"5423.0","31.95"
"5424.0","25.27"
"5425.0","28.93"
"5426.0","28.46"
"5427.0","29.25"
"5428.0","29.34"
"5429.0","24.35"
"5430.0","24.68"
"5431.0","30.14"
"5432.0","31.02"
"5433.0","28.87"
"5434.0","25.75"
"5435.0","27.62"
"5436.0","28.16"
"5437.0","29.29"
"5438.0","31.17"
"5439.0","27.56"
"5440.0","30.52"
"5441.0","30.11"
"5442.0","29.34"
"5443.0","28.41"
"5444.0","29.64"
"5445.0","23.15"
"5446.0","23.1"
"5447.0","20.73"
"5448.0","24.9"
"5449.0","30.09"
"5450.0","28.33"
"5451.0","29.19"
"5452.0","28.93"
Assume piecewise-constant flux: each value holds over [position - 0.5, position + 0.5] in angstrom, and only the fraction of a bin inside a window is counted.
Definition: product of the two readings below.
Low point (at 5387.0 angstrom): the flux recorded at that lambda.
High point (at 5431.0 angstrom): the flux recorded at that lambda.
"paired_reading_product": 893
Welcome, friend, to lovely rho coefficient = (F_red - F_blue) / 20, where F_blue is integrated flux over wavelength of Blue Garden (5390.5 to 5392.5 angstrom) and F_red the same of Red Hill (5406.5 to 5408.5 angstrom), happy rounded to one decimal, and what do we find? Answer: -0.3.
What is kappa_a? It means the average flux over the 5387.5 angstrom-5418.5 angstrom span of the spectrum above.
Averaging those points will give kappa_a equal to 27.1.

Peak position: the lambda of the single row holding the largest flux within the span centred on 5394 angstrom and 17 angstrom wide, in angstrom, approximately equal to 5392.0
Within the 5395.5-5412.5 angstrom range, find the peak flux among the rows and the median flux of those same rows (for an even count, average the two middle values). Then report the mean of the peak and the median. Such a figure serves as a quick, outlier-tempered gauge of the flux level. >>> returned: 27.4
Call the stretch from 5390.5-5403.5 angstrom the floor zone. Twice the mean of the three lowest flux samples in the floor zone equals 48.9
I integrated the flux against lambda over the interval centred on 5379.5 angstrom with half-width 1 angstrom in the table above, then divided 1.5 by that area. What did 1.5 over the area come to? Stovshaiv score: 0.0267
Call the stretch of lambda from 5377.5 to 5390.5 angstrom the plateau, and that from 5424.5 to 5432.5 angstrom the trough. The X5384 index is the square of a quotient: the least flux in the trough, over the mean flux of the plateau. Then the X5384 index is 0.71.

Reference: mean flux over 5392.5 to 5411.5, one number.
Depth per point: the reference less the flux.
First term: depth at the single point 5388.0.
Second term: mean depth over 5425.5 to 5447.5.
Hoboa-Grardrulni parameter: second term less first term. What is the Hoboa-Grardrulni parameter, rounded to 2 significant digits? 1.3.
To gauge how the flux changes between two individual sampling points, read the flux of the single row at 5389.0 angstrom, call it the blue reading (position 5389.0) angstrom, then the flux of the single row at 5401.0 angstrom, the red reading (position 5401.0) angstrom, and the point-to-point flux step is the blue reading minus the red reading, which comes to 3.8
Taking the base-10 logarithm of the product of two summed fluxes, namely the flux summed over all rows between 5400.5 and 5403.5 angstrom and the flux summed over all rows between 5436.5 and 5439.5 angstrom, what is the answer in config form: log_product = 3.83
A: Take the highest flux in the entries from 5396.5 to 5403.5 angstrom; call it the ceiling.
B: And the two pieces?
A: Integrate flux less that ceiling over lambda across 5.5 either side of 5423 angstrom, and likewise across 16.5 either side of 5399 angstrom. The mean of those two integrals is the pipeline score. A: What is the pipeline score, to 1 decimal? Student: 3.6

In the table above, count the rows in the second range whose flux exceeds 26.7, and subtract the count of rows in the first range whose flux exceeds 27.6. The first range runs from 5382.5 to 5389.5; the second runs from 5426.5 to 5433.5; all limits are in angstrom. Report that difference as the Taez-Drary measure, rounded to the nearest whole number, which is -2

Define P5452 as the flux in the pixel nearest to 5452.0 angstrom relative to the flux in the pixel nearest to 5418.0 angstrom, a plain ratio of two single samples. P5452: 0.95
